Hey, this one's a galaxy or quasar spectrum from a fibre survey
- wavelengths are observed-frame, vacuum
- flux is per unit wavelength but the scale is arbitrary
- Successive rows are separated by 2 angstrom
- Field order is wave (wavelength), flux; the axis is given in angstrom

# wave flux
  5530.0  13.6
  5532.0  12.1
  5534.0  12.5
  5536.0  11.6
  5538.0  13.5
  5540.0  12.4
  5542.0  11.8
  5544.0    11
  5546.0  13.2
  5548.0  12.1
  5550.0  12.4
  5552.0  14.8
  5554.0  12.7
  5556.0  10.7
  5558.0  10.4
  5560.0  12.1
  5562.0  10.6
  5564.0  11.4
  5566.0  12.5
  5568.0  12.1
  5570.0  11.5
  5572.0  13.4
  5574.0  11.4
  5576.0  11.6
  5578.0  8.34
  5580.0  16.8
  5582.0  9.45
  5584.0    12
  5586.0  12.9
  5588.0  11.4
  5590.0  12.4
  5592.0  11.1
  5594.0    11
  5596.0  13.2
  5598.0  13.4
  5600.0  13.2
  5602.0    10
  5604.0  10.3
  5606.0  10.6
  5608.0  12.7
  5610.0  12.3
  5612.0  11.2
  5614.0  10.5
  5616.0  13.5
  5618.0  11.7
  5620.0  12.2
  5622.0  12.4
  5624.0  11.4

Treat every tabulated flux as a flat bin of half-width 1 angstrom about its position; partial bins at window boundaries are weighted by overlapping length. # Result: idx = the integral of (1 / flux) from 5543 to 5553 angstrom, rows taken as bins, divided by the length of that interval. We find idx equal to 0.0795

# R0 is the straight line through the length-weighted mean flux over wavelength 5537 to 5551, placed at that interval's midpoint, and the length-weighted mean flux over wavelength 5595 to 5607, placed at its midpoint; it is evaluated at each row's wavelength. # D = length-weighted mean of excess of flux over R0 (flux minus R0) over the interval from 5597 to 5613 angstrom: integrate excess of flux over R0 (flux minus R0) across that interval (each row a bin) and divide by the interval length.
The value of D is -0.03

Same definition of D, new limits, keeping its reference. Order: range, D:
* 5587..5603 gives 0.12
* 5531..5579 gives -0.31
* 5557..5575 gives -0.42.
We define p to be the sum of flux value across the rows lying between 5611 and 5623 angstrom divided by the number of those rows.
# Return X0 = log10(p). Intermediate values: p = 11.92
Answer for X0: 1.08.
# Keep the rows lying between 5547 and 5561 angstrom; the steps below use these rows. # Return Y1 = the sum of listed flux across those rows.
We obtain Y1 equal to 85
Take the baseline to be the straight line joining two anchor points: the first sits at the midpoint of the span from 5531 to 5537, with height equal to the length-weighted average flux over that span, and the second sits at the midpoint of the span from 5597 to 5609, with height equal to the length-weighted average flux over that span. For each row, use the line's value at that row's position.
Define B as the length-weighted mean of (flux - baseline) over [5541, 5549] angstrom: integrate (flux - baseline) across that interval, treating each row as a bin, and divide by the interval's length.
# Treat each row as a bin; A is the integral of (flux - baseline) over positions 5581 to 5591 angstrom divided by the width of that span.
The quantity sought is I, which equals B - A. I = 0.2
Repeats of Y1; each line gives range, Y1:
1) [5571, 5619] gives 284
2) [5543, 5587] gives 263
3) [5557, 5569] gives 69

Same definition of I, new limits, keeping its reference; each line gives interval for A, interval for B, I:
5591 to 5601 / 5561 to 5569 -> -0.9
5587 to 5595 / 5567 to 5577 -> 0.4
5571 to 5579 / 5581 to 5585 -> -0.4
